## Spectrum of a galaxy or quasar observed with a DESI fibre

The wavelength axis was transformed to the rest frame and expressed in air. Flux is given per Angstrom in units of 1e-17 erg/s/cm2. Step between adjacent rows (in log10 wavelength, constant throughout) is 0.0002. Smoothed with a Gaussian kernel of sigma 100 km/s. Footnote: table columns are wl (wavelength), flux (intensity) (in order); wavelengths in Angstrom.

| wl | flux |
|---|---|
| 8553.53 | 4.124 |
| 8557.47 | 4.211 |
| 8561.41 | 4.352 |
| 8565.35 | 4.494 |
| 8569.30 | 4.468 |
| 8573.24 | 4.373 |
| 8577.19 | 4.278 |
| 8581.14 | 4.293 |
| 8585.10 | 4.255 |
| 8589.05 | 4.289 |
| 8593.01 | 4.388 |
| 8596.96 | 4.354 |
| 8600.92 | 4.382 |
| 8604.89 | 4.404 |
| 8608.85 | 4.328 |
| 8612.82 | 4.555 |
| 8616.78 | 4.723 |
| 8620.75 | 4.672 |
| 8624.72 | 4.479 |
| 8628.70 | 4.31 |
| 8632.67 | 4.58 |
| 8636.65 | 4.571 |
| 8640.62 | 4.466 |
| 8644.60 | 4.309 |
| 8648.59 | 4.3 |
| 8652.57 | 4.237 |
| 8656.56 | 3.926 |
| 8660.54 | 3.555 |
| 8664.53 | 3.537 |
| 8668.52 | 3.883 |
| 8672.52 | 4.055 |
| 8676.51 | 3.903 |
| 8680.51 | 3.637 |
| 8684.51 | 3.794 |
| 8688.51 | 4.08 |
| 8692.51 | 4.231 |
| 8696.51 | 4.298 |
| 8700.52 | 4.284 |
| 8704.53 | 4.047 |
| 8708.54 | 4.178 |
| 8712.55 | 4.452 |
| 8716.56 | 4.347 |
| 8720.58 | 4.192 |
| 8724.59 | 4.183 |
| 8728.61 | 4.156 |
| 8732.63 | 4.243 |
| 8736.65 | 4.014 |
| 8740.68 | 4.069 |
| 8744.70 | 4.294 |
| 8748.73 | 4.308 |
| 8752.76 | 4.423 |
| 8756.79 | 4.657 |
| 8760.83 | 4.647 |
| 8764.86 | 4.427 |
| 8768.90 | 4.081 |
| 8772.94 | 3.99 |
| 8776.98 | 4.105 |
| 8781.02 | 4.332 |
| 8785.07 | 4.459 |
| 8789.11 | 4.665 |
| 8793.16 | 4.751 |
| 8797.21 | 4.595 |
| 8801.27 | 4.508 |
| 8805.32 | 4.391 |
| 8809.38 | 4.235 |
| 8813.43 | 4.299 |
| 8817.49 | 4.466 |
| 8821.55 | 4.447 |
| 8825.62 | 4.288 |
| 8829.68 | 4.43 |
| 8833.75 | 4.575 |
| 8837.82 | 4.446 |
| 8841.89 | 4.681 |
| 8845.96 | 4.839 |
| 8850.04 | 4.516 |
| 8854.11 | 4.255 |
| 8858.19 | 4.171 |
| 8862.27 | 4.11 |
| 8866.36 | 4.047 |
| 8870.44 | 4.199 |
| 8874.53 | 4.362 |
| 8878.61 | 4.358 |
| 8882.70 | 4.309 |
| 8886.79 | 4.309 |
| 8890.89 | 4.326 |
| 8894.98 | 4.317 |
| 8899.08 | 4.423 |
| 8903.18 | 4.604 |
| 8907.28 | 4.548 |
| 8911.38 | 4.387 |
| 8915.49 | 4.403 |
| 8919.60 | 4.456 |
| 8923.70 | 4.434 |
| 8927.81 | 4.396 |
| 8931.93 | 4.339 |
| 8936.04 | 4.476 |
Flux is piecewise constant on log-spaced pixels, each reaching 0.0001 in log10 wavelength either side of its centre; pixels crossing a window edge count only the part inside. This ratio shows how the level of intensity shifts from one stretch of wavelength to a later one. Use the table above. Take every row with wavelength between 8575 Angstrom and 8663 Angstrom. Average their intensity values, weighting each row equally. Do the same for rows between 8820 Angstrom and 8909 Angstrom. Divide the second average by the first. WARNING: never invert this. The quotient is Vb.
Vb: 1.01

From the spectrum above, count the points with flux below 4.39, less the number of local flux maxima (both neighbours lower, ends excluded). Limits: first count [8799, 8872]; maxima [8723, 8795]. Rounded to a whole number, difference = 6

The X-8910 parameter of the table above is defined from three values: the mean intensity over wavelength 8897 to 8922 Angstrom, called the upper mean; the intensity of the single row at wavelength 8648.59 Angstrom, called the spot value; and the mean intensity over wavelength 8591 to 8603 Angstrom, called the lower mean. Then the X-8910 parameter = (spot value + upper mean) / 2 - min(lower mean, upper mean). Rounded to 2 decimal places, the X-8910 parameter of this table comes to 0.01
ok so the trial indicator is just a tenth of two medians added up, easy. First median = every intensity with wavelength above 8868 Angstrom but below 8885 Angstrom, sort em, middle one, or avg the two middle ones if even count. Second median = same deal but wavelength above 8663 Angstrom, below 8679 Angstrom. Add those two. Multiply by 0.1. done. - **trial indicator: 0.823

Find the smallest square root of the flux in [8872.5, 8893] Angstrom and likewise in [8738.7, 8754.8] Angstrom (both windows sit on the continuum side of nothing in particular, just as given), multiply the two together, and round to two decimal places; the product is 4.19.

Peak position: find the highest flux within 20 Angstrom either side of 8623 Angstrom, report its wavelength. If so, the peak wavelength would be 8616.78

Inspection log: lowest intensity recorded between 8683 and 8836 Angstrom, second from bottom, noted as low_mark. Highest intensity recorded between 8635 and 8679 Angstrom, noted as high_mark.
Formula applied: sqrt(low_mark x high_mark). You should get 4.27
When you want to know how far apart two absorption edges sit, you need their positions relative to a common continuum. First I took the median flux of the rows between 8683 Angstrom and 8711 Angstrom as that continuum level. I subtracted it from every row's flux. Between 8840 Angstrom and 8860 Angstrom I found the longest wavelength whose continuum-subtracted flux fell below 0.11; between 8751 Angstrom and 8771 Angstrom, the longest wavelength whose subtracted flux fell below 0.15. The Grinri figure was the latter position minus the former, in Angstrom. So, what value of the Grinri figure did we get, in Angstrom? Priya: -89.3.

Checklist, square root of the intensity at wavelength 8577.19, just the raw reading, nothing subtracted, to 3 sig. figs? 2.07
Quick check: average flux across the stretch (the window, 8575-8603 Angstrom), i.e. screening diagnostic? 4.32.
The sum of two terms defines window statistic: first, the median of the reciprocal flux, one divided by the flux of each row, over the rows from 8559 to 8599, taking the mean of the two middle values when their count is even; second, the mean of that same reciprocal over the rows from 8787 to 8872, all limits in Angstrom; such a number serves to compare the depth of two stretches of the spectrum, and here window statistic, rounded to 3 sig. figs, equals 0.456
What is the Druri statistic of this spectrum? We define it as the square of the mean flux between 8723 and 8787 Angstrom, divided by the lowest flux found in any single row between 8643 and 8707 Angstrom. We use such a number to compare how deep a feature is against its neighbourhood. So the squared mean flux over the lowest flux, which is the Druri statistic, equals 5.2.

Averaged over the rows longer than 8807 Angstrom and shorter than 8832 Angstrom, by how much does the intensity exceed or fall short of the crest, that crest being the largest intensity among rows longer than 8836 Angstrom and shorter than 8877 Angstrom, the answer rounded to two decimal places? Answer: -0.48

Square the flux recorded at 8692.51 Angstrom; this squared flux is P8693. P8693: 17.9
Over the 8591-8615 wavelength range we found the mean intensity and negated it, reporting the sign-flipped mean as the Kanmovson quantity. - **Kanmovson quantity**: -4.40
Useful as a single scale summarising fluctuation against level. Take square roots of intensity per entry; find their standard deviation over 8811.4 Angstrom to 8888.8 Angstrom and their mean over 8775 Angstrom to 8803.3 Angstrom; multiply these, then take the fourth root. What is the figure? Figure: 0.56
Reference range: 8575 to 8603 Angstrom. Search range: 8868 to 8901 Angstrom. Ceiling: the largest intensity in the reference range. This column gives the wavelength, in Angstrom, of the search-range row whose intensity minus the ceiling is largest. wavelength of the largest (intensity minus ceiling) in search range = 8899.08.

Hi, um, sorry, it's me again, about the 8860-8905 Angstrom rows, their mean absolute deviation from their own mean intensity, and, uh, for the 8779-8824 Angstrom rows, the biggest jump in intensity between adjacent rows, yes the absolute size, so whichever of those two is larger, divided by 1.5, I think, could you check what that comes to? 0.137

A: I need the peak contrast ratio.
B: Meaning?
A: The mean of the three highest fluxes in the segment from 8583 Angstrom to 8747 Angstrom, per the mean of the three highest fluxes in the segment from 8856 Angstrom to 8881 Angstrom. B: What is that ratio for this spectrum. 1.08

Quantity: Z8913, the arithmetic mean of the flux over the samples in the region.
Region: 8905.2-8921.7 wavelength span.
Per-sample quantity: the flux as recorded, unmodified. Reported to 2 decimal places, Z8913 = 4.45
